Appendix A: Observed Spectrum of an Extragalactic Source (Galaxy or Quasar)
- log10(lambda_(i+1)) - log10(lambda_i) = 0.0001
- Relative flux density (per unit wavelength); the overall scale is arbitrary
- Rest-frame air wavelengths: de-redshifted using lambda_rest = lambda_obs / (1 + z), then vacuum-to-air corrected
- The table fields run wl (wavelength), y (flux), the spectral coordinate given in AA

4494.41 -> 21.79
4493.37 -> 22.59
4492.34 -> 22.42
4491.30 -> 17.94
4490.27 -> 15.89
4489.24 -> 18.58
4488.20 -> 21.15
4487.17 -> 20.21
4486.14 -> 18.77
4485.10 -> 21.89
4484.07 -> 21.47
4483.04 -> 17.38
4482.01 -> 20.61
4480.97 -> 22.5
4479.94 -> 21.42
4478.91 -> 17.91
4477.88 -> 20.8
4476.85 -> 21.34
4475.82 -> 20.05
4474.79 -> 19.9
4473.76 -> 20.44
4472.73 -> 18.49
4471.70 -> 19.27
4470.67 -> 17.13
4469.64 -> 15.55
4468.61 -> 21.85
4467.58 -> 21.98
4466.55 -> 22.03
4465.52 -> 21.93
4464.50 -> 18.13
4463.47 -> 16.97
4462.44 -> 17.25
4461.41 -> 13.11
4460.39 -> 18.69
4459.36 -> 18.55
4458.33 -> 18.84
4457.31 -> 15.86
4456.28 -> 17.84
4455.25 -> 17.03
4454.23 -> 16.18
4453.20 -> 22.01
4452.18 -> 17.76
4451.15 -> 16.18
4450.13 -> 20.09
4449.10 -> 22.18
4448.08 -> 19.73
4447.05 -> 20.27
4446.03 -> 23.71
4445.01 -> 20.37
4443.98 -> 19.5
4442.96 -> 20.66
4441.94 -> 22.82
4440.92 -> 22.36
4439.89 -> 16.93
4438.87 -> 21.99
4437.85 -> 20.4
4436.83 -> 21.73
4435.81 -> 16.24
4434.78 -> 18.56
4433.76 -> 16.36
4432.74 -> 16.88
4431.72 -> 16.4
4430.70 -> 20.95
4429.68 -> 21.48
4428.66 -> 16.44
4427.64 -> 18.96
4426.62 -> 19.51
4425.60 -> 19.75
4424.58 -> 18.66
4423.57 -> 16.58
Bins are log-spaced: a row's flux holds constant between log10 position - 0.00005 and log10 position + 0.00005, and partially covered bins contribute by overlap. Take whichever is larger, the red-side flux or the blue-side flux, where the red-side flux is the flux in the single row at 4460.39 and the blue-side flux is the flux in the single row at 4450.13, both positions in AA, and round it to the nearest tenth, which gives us 20.1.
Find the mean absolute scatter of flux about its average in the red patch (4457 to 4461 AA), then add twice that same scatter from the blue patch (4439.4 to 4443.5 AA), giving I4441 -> 4.86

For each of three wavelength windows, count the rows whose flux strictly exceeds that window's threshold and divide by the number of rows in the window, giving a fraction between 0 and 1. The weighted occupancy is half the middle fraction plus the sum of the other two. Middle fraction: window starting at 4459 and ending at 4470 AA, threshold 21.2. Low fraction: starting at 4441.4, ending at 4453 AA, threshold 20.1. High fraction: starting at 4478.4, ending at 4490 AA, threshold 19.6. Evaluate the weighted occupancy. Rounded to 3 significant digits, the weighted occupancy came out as 1.36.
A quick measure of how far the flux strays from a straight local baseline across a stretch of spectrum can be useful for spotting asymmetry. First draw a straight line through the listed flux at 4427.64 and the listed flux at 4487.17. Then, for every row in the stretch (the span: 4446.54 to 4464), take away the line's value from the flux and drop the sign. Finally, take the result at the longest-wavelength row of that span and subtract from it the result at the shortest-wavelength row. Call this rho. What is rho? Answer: 1.8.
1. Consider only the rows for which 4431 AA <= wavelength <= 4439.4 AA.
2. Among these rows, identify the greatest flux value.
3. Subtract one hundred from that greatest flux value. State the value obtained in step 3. -78.0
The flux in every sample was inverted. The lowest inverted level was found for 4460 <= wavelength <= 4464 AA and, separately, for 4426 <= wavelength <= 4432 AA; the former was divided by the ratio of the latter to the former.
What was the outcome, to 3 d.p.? 0.061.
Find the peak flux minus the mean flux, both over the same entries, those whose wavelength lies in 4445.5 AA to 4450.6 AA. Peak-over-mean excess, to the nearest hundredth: 2.51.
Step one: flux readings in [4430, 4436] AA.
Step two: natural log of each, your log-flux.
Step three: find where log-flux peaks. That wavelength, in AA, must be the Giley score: 4430.70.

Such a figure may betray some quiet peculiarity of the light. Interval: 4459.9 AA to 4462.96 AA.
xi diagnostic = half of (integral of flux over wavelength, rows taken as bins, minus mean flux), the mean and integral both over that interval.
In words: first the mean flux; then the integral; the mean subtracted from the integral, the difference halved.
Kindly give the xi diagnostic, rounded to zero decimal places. 17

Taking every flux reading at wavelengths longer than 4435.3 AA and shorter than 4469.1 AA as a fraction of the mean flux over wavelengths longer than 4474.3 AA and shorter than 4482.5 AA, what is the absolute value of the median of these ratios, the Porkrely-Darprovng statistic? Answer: 0.96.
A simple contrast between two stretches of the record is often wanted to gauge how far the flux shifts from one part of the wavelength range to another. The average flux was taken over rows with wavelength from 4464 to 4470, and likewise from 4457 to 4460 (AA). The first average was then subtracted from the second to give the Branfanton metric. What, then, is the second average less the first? -2.5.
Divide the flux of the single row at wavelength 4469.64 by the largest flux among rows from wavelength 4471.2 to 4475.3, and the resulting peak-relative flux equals 0.76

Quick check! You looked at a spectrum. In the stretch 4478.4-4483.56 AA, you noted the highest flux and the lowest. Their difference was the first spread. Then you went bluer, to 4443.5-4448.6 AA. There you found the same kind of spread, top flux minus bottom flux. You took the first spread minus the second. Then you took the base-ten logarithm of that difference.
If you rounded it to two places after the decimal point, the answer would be -0.04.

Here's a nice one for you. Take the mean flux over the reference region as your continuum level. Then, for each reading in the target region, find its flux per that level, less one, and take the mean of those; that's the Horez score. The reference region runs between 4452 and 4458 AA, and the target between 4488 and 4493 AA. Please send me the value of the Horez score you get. 0.08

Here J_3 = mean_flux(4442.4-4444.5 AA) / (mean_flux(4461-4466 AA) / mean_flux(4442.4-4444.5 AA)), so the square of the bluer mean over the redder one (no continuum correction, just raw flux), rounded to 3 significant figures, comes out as 23.1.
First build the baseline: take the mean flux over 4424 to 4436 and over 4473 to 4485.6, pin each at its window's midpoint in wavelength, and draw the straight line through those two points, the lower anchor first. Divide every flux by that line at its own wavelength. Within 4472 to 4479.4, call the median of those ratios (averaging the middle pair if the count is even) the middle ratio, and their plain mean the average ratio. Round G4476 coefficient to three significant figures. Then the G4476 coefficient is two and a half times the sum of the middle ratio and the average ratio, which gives 4.91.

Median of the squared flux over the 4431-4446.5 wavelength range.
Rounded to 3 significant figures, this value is 415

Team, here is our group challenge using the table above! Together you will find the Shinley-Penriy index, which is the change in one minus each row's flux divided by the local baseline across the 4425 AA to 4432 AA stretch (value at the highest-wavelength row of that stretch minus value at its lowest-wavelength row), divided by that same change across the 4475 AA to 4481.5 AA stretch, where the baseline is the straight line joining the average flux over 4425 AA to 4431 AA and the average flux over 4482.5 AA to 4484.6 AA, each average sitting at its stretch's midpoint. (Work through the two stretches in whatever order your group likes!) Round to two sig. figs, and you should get -1.4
